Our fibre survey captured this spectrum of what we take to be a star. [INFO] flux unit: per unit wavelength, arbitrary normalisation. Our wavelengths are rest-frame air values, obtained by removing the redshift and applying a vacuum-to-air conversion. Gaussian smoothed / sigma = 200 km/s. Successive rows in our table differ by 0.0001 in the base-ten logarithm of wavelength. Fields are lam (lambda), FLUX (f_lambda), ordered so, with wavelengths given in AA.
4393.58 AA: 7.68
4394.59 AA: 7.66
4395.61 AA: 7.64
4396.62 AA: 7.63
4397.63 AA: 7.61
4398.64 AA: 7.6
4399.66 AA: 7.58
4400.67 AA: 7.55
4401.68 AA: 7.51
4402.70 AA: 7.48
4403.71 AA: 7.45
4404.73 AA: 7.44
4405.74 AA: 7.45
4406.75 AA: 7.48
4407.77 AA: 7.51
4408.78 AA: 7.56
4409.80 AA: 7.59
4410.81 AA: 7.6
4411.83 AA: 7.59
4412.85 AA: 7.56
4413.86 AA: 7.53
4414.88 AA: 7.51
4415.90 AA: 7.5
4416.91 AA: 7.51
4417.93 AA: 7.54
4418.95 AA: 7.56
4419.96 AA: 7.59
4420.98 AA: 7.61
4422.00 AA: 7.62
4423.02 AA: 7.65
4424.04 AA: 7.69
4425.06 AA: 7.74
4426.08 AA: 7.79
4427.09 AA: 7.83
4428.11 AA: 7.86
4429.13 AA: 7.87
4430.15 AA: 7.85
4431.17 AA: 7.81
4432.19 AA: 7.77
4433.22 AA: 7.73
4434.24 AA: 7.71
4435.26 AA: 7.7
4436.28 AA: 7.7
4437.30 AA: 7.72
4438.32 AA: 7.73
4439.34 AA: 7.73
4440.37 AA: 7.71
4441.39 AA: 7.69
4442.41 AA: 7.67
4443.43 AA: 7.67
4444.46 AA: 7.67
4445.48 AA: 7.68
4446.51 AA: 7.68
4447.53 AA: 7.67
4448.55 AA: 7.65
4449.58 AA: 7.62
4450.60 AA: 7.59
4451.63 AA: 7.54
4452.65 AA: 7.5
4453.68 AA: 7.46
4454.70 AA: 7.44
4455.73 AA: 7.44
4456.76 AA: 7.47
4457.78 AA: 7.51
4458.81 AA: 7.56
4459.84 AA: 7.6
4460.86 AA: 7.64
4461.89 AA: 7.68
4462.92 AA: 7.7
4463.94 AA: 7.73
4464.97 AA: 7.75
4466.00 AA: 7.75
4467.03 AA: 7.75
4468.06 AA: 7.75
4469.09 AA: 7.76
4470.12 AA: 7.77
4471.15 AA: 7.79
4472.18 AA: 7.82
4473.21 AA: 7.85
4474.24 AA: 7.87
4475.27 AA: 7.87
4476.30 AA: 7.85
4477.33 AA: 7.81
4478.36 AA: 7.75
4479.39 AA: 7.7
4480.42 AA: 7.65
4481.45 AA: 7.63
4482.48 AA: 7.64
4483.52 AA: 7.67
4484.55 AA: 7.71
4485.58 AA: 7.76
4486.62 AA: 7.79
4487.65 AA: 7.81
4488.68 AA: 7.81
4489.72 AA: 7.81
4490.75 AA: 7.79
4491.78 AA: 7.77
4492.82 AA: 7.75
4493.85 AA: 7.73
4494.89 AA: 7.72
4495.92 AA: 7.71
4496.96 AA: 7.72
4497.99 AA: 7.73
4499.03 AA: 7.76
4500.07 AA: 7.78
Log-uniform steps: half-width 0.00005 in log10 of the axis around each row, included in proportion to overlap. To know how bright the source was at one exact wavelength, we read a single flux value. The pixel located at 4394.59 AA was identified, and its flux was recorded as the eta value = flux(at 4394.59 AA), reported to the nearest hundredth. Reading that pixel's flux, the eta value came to 7.66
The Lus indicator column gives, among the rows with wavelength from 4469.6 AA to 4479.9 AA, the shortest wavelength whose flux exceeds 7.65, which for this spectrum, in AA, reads 4470.12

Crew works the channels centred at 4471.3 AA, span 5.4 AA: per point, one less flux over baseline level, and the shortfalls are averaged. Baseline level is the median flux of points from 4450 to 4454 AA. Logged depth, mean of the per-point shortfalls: -0.037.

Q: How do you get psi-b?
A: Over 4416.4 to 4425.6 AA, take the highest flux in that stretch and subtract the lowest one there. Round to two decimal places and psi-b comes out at 0.23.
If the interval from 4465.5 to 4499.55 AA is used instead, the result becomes 0.24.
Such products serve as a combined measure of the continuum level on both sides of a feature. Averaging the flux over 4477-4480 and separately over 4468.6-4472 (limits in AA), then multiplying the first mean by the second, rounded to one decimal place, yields 60.3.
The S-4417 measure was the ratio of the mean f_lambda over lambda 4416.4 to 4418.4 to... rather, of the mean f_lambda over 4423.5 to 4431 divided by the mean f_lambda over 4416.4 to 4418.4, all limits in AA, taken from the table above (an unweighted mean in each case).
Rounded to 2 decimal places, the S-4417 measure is 1.04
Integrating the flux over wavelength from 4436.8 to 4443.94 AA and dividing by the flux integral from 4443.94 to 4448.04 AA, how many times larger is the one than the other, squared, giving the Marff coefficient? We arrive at 3.1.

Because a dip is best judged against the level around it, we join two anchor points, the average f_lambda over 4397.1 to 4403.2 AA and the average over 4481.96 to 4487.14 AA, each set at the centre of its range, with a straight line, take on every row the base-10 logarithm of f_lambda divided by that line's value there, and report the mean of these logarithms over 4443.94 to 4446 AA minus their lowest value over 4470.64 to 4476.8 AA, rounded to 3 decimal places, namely -0.004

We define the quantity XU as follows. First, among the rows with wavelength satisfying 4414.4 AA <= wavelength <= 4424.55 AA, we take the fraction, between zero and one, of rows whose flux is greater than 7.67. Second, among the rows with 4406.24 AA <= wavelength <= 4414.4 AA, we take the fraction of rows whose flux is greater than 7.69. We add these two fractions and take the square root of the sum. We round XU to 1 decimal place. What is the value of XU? 0.3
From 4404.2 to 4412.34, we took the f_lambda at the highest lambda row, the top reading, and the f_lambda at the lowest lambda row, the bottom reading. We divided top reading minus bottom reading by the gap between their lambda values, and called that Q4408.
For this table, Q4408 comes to 0.021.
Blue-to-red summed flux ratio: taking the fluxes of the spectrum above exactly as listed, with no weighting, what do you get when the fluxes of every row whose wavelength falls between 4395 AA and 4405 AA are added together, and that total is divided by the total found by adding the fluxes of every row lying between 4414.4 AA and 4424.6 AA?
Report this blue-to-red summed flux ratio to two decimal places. 1.00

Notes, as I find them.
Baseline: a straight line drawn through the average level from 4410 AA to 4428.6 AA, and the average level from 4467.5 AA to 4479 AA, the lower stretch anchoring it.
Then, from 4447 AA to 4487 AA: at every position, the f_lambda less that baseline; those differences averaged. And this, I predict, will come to -0.11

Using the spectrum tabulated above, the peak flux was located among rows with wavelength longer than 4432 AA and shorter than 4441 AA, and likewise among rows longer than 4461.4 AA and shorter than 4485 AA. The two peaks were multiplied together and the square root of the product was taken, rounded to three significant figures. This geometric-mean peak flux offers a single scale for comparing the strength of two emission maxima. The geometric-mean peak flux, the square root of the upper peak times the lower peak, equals 7.82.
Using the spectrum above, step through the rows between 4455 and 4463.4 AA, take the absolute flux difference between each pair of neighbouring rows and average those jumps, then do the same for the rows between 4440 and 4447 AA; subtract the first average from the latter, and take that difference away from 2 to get 2.03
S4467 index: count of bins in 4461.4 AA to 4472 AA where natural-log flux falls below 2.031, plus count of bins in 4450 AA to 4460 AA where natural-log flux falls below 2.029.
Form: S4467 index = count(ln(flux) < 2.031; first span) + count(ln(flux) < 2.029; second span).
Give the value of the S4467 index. 10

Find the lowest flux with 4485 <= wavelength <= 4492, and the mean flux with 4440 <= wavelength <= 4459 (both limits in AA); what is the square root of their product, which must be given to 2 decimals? 7.67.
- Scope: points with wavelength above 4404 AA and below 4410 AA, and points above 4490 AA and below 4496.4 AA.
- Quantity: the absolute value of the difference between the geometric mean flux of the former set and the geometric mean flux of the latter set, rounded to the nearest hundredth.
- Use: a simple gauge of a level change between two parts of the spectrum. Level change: 0.24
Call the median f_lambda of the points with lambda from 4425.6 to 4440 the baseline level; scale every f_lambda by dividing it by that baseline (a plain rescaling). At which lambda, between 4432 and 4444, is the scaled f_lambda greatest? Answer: 4432.19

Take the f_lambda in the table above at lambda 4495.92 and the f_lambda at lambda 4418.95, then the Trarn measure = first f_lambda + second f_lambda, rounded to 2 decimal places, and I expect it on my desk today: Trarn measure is 15.27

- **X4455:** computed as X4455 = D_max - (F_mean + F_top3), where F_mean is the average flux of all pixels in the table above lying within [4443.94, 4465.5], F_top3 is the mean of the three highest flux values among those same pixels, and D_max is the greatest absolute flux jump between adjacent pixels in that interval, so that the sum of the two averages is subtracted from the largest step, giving -15.3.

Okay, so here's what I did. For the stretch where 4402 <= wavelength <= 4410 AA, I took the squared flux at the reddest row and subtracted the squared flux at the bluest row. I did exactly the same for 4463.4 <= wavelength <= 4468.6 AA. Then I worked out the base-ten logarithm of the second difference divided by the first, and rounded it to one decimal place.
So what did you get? -0.7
